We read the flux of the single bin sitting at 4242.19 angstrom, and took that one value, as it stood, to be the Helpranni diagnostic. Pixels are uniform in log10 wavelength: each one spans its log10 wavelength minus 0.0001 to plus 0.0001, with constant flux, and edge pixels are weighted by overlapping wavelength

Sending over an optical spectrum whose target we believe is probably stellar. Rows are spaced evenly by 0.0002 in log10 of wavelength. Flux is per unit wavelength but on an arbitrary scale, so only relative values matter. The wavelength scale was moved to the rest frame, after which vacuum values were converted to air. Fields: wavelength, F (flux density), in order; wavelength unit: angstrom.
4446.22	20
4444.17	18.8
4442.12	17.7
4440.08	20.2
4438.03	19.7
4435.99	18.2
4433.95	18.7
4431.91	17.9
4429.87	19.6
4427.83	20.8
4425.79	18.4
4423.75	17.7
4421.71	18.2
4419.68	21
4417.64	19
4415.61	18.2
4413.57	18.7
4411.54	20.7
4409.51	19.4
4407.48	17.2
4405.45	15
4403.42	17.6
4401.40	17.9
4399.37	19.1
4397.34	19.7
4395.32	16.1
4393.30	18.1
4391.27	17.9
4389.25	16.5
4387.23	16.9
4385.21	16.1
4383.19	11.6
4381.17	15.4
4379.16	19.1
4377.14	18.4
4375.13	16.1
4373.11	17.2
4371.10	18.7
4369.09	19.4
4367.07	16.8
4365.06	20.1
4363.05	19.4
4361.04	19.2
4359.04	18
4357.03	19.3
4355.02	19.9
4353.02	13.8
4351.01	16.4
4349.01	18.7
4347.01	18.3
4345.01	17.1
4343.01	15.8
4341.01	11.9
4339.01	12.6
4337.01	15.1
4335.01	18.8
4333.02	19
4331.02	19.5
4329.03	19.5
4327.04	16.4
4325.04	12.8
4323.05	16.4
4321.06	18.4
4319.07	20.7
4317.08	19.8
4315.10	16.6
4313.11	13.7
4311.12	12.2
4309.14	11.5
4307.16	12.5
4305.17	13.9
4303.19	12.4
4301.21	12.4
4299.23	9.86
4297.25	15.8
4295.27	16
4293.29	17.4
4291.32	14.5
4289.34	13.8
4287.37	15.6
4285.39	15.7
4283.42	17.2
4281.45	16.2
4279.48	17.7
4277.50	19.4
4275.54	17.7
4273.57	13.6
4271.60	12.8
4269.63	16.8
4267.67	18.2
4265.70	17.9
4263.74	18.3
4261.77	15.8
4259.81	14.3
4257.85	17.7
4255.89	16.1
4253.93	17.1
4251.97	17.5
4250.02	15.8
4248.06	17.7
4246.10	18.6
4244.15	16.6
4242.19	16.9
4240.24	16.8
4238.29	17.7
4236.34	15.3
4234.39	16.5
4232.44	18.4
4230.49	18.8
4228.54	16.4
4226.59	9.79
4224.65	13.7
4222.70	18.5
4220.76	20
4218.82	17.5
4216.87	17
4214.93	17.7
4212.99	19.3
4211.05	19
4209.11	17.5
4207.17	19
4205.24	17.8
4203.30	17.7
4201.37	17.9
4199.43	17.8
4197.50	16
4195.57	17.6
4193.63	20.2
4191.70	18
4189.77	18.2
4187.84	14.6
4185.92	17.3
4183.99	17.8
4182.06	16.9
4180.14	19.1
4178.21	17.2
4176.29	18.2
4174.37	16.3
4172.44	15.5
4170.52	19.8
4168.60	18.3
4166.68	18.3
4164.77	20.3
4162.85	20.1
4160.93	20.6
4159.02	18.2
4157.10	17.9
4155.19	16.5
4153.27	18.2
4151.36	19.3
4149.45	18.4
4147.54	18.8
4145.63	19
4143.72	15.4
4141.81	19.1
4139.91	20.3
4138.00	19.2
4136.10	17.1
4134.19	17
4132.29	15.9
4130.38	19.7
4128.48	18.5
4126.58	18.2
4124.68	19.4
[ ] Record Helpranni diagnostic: 16.9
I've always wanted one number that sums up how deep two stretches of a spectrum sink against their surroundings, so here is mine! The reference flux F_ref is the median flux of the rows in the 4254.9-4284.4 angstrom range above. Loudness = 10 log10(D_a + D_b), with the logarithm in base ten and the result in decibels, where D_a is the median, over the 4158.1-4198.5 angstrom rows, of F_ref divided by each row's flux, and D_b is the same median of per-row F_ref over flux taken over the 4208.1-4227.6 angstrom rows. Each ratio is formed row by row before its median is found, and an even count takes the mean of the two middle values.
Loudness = 2.84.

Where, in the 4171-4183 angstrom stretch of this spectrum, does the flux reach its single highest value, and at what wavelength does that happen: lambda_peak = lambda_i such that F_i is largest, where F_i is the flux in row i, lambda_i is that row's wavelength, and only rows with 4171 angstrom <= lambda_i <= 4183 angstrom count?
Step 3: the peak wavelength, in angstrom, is 4180.14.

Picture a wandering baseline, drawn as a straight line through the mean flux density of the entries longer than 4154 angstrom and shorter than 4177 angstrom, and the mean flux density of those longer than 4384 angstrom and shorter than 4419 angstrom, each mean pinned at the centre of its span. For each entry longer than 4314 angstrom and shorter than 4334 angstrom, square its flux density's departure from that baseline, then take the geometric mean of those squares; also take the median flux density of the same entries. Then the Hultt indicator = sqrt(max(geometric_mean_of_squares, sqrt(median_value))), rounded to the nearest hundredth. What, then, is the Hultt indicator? 2.08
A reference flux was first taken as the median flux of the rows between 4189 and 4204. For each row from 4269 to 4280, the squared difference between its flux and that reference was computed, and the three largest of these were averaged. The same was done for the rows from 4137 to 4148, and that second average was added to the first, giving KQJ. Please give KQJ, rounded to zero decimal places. 20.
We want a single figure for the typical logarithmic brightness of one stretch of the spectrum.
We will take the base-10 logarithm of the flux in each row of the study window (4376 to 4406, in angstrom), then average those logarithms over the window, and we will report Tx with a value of 1.23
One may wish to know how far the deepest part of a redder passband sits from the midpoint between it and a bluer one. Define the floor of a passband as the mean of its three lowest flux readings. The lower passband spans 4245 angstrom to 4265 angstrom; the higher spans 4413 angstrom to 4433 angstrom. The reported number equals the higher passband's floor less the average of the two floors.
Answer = 1.3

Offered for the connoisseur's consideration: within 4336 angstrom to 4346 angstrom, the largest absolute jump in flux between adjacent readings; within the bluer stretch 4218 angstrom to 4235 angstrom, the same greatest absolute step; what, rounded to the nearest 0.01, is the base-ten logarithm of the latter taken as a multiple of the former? 0.23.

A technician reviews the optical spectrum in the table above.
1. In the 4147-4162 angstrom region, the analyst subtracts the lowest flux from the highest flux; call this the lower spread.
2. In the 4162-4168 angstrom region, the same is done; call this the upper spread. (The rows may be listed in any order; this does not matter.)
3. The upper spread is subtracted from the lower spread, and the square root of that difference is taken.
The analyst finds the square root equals 1.4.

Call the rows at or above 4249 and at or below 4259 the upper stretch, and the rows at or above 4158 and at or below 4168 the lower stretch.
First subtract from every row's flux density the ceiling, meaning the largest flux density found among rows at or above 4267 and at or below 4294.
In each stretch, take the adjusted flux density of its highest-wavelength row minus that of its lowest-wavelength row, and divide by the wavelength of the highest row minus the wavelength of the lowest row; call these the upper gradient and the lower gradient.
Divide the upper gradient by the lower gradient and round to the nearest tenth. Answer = 18.6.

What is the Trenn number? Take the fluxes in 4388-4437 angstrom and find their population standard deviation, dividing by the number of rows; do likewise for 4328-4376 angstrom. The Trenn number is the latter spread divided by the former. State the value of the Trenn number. 1.6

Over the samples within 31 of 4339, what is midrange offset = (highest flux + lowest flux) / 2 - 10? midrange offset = 6.1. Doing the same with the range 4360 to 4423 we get 6.3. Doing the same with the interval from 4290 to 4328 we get 5.3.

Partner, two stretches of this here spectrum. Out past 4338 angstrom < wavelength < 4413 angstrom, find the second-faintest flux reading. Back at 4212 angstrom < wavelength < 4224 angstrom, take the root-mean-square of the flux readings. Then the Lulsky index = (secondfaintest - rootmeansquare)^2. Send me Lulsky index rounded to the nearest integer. 42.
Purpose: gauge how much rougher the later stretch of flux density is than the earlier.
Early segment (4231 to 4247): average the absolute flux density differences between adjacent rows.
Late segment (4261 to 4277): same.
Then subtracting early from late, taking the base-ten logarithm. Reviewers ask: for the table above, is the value -0.17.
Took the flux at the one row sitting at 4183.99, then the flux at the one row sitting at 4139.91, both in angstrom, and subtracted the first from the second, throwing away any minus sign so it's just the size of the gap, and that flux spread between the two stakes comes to 2.5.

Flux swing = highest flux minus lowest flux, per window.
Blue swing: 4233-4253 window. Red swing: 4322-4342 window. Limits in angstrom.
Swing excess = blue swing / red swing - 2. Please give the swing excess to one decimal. -1.6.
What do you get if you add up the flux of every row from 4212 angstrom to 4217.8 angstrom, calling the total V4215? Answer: 54.0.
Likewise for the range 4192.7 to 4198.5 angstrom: 53.8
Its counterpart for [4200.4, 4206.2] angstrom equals 53.4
